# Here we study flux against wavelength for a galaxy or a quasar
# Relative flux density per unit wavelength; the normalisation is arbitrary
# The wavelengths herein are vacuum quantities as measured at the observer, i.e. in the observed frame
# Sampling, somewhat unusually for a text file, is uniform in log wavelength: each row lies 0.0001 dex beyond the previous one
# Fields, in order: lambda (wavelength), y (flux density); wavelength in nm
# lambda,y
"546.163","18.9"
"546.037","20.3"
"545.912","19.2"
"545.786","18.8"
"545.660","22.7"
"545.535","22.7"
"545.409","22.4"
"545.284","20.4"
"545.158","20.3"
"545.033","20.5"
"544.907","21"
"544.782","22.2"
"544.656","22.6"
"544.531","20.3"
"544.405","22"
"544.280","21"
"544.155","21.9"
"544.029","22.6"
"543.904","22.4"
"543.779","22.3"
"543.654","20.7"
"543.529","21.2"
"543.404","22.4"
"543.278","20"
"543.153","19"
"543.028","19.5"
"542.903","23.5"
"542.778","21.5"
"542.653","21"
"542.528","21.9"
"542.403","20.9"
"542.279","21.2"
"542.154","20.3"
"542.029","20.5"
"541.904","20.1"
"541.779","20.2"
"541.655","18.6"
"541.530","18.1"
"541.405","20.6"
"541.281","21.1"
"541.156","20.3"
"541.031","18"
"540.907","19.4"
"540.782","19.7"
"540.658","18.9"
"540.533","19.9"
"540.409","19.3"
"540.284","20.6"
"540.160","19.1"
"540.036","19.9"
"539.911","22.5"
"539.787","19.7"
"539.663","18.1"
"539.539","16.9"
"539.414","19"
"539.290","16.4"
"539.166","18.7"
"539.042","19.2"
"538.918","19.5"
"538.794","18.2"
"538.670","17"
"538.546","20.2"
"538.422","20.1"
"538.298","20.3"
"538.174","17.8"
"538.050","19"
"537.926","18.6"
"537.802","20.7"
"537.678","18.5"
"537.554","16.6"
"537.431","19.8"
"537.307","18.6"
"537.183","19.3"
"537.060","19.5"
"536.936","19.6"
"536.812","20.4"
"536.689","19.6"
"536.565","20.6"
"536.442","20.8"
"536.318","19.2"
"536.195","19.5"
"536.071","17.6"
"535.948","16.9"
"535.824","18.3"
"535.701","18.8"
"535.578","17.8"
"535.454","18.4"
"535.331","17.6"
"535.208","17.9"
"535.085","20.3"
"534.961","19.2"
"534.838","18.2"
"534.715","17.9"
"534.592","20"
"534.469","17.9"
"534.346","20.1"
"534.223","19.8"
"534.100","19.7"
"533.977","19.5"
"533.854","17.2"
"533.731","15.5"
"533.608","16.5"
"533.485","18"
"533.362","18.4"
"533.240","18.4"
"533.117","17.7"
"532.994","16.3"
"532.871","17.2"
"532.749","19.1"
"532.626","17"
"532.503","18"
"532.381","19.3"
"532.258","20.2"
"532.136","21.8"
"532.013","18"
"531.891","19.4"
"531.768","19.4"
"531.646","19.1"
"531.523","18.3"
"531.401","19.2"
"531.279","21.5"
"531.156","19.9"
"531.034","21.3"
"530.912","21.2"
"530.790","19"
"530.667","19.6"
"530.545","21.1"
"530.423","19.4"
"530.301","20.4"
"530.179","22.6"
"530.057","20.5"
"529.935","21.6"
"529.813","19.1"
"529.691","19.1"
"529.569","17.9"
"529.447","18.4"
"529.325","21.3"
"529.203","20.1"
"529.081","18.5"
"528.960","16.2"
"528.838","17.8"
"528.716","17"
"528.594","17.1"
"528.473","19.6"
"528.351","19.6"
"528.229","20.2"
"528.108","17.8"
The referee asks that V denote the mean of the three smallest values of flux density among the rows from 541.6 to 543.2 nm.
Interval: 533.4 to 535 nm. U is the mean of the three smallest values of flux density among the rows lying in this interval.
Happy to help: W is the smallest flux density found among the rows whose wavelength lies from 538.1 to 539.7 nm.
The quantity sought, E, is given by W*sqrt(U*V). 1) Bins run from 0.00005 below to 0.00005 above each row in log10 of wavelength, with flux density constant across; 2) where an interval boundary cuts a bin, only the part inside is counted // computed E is 290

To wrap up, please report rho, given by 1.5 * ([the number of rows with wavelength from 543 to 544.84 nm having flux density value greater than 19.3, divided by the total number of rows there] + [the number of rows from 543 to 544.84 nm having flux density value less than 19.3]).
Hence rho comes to 3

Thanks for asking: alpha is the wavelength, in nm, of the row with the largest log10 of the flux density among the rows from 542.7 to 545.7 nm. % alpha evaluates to 542.903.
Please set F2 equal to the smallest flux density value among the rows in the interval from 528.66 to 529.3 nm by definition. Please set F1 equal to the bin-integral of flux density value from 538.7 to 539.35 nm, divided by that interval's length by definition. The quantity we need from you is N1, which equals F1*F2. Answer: 297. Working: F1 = 18.4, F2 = 16.2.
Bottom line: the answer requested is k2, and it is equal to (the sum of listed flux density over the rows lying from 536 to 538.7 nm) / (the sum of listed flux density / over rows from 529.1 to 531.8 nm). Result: 0.96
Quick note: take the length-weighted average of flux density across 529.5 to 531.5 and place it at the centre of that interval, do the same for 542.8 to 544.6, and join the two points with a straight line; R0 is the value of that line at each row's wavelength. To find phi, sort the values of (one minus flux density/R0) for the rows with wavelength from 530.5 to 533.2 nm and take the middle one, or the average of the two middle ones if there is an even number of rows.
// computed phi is 0.052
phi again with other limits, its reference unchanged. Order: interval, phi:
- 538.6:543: 0.062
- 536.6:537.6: 0.058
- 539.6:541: 0.066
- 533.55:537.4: 0.072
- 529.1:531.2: -0.002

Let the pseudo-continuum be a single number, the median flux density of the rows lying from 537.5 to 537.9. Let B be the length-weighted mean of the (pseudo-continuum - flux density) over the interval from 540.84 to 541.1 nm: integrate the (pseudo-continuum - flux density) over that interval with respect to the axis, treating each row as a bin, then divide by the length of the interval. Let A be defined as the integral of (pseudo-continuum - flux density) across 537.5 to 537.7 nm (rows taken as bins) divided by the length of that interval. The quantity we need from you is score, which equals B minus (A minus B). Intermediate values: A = 1.1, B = -0.3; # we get -1.6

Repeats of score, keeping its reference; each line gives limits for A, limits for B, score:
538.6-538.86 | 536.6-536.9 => -3.8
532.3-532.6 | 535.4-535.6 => 0.8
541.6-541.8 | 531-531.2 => -3.4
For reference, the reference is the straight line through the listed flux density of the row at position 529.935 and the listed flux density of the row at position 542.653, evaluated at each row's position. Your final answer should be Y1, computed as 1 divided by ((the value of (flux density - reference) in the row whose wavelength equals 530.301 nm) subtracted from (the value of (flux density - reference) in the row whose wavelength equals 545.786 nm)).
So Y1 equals -1.2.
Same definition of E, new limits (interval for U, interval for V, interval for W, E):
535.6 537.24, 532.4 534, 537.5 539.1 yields 279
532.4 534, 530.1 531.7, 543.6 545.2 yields 353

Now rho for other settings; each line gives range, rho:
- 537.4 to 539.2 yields 14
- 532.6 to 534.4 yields 17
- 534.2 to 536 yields 17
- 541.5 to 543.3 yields 6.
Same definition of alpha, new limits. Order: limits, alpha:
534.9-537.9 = 536.442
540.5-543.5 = 542.903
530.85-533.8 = 532.136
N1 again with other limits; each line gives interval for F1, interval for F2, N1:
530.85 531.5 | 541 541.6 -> 369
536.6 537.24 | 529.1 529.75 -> 353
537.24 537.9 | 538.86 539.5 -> 309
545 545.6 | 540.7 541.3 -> 384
